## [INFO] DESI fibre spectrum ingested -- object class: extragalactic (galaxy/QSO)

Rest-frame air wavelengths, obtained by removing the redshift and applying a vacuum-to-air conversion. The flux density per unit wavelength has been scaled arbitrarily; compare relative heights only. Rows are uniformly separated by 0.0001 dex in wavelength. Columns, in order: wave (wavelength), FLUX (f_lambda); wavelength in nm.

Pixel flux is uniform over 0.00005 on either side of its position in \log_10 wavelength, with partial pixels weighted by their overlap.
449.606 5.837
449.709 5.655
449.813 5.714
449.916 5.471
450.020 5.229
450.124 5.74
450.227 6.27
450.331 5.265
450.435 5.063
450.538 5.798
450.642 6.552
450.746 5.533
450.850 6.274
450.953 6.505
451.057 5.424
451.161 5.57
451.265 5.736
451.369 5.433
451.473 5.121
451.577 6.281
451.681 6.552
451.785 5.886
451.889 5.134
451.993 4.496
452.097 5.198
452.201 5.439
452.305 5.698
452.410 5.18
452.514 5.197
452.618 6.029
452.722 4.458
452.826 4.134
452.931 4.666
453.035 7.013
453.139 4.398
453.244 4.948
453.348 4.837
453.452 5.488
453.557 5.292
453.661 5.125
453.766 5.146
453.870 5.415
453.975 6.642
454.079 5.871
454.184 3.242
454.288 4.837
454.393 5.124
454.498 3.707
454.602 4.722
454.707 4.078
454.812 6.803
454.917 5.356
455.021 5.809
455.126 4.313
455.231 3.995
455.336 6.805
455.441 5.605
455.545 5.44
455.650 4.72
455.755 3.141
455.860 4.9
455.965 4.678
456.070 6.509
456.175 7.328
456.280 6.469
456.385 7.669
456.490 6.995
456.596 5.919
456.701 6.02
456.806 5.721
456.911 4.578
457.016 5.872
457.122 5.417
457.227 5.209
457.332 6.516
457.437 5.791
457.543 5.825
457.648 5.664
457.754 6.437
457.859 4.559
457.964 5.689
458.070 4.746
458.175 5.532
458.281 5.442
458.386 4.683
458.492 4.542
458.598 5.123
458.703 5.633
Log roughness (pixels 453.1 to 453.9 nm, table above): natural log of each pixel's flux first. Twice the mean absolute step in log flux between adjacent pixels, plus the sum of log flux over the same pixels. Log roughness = 13.1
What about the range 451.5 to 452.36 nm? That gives 13.9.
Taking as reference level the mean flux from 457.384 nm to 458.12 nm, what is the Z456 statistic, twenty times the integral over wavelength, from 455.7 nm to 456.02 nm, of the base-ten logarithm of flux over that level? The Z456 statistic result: -0.8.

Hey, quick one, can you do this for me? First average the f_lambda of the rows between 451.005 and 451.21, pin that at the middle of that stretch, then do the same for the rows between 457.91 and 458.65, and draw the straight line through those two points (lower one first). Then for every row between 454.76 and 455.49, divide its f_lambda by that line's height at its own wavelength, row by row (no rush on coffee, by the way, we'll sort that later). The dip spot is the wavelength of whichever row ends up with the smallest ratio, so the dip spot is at 455.231 nm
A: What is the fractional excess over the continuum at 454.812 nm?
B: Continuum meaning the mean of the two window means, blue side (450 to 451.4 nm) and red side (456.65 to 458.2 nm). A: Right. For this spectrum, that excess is 0.20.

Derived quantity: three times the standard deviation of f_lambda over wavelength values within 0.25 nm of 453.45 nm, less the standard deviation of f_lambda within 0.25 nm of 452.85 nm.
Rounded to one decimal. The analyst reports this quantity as -0.4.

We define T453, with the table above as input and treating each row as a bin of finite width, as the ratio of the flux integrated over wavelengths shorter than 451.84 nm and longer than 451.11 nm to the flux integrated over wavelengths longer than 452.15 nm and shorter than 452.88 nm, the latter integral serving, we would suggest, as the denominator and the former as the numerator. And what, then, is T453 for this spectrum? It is 1.12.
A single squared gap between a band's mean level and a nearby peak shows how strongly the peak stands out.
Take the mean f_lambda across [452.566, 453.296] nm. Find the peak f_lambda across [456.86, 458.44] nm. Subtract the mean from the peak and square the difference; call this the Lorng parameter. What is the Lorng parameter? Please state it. 2.0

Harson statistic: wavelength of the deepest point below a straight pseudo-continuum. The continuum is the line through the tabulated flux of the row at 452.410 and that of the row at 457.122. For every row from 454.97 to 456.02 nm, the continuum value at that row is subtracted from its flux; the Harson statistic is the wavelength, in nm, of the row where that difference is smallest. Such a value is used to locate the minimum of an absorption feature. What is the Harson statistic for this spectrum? 455.755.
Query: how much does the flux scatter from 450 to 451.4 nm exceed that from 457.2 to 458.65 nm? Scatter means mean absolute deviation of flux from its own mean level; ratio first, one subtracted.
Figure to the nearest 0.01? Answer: -0.25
